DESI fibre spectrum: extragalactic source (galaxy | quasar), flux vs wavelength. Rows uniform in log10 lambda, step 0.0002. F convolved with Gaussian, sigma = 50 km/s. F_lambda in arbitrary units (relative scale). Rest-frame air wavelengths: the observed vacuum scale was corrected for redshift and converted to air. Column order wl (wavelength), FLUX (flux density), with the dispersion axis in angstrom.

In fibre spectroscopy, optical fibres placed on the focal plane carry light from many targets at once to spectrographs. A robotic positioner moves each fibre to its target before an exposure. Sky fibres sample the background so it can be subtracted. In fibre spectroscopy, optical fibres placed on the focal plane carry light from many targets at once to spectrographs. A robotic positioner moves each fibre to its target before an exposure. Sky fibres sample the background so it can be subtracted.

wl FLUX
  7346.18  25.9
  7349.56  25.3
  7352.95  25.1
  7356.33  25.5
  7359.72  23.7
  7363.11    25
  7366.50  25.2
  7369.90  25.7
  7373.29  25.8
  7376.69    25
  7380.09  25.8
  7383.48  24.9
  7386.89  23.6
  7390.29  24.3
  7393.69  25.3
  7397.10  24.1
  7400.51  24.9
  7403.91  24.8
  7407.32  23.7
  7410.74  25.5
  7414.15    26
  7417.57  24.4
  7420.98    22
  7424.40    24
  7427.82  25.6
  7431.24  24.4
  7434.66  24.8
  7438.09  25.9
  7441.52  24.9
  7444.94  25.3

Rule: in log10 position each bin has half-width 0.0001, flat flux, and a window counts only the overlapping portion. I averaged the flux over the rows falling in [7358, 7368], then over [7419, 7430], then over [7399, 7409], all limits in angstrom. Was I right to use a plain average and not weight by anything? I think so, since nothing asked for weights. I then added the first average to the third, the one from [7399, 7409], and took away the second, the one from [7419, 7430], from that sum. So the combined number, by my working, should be 25.2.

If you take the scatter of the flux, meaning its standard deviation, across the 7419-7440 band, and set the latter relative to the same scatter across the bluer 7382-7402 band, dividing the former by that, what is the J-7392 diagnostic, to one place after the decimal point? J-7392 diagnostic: 2.2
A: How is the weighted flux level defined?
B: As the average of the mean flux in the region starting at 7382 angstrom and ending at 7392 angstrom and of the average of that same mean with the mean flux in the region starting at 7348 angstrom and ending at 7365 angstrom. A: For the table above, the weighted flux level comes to 24.4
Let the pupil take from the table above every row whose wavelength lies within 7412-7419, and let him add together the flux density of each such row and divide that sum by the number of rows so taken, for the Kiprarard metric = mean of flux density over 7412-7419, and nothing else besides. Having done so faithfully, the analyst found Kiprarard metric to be 25.2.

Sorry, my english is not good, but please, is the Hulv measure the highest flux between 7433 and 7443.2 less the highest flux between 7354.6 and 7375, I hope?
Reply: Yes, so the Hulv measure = 0.10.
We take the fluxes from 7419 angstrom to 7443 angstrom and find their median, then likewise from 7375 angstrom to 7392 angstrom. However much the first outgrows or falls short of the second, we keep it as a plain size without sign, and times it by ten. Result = 1.0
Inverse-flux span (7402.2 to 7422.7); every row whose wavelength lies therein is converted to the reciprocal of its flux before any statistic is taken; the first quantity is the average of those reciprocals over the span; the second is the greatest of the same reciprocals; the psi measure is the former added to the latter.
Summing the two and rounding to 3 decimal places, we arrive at 0.087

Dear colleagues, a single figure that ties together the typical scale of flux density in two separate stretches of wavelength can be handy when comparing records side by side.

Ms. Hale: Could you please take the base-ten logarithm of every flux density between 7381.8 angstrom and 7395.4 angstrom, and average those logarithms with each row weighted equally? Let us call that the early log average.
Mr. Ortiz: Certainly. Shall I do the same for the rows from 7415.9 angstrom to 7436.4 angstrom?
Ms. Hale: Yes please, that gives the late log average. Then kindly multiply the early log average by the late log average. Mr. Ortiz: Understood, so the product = 1.92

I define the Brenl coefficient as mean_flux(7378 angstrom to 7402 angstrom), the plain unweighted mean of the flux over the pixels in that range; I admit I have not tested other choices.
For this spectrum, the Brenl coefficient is 24.7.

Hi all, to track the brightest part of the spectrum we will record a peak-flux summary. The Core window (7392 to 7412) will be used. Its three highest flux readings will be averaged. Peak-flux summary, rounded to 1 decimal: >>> 25.2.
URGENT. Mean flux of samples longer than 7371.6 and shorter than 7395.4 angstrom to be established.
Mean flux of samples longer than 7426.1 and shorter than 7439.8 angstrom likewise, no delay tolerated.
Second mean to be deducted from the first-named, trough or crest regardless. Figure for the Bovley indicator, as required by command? -0.22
